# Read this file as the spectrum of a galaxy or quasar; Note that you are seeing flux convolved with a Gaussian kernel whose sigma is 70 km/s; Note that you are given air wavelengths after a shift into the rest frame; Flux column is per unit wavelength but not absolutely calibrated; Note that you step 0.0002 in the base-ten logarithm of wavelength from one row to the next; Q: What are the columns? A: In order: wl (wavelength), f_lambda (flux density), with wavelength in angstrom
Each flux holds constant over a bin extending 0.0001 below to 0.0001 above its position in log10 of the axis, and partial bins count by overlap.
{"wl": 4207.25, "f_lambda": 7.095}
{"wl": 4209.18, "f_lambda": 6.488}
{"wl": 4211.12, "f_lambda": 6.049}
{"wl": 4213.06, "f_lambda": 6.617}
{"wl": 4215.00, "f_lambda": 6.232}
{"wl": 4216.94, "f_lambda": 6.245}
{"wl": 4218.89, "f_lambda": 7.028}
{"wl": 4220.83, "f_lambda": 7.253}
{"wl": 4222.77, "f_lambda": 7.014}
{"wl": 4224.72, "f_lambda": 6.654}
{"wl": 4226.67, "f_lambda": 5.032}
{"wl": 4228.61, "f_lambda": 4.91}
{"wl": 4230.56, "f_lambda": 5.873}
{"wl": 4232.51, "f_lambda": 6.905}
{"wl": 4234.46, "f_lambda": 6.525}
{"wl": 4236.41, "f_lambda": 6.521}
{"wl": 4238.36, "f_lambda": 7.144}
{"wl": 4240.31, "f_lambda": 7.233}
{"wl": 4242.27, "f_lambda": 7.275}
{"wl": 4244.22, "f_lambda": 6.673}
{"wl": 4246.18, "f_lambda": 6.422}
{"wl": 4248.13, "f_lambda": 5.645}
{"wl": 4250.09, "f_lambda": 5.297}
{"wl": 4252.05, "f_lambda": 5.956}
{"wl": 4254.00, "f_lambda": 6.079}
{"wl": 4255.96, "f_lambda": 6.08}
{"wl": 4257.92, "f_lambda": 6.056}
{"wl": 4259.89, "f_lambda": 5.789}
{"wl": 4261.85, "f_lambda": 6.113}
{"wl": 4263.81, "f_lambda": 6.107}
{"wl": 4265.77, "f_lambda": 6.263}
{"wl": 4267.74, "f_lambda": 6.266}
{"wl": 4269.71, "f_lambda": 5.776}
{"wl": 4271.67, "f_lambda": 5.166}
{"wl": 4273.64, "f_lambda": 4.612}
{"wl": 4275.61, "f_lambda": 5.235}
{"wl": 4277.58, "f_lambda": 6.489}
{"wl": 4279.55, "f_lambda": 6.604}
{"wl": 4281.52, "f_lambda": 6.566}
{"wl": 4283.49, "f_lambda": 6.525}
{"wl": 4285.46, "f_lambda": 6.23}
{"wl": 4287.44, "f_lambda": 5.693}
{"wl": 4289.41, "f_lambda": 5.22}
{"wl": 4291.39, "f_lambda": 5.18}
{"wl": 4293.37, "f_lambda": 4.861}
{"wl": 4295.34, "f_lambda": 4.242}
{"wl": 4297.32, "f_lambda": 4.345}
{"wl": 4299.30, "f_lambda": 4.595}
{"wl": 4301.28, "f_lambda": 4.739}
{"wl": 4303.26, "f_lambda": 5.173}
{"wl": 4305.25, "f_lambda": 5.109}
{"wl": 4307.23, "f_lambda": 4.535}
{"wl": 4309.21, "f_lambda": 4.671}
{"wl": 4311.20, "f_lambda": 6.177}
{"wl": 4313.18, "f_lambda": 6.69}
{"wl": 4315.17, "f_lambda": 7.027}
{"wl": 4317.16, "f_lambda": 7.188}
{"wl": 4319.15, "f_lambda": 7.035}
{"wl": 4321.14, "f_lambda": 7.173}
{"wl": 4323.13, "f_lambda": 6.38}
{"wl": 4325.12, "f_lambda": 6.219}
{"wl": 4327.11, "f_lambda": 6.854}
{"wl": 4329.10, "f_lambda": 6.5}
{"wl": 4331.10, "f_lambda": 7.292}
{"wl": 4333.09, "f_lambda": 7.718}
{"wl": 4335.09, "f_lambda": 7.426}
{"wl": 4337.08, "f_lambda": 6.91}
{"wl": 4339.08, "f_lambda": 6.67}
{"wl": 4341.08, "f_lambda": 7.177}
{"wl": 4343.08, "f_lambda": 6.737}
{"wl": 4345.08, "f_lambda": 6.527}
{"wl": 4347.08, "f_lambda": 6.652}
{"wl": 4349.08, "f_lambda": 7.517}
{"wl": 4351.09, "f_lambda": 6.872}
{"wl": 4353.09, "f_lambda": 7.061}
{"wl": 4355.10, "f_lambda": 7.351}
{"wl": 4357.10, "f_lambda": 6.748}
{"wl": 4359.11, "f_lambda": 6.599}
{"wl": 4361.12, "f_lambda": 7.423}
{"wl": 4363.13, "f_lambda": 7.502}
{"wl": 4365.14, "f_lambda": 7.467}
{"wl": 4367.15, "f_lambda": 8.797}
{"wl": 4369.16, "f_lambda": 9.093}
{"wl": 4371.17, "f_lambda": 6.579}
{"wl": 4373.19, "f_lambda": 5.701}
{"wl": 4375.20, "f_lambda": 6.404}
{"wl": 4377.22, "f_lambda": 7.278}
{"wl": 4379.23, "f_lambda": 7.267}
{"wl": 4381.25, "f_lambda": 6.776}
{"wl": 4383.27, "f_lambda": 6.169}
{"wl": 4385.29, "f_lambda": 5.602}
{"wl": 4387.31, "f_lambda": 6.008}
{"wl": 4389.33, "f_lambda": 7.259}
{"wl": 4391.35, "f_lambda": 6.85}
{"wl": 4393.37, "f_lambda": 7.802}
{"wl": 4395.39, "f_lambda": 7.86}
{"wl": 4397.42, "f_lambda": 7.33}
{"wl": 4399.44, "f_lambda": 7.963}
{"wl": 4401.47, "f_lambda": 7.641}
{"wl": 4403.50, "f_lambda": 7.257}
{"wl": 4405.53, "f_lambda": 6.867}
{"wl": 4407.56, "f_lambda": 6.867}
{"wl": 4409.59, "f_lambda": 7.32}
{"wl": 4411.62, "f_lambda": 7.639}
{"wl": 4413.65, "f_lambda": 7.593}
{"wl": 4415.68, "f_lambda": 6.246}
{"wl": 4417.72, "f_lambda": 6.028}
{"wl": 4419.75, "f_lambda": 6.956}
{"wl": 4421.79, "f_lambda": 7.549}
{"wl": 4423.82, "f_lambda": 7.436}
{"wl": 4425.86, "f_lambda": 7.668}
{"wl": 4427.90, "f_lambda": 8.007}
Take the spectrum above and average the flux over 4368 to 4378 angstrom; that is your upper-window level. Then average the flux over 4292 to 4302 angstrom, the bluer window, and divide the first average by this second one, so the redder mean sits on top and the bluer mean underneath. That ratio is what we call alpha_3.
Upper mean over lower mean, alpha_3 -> 1.54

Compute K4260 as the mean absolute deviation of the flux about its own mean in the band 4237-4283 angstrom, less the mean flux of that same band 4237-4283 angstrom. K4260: -5.6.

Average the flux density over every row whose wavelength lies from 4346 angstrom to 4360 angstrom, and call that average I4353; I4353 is 7.0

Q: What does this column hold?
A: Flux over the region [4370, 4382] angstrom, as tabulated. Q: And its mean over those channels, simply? 6.7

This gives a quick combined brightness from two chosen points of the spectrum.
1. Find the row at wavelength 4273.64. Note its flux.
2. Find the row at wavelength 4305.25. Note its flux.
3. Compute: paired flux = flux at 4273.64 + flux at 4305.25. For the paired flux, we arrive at 9.7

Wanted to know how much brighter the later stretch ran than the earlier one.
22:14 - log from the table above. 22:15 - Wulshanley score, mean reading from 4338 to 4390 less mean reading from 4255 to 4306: 1.4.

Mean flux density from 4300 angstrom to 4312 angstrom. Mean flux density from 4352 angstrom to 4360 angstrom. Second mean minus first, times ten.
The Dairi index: 19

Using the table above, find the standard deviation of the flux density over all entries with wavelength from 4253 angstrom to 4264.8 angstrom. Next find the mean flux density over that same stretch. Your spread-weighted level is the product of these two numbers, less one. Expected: -0.3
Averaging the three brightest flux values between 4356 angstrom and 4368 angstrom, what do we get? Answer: 7.9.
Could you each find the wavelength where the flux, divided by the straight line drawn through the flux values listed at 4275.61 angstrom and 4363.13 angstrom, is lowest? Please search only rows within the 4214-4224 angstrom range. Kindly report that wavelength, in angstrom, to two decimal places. 4216.94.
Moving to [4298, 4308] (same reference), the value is 4307.23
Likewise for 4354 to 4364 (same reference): 4359.11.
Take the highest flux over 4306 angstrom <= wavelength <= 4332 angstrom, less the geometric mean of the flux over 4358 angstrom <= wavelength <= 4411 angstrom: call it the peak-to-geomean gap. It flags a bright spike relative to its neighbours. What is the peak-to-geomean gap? 0.2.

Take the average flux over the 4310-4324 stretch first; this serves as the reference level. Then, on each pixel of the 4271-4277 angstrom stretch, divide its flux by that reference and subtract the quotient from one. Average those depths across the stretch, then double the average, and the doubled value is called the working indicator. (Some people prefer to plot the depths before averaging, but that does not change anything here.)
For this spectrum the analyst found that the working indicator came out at 0.5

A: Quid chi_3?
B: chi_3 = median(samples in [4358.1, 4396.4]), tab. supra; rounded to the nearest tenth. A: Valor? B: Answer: 7.3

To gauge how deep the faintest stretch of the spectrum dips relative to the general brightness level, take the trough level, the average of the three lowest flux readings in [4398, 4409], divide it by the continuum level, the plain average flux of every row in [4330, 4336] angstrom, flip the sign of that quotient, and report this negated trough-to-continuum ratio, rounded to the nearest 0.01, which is -0.94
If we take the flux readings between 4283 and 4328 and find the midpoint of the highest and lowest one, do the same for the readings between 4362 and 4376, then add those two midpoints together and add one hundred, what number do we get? 113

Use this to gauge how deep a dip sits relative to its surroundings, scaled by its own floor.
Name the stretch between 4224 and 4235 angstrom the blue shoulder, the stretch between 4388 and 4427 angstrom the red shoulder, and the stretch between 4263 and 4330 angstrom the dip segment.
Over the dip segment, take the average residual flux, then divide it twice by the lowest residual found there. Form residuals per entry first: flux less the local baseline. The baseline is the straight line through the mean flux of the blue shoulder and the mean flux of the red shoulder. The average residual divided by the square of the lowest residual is -0.1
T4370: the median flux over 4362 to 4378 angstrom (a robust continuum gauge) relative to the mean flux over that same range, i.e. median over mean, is 1.003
